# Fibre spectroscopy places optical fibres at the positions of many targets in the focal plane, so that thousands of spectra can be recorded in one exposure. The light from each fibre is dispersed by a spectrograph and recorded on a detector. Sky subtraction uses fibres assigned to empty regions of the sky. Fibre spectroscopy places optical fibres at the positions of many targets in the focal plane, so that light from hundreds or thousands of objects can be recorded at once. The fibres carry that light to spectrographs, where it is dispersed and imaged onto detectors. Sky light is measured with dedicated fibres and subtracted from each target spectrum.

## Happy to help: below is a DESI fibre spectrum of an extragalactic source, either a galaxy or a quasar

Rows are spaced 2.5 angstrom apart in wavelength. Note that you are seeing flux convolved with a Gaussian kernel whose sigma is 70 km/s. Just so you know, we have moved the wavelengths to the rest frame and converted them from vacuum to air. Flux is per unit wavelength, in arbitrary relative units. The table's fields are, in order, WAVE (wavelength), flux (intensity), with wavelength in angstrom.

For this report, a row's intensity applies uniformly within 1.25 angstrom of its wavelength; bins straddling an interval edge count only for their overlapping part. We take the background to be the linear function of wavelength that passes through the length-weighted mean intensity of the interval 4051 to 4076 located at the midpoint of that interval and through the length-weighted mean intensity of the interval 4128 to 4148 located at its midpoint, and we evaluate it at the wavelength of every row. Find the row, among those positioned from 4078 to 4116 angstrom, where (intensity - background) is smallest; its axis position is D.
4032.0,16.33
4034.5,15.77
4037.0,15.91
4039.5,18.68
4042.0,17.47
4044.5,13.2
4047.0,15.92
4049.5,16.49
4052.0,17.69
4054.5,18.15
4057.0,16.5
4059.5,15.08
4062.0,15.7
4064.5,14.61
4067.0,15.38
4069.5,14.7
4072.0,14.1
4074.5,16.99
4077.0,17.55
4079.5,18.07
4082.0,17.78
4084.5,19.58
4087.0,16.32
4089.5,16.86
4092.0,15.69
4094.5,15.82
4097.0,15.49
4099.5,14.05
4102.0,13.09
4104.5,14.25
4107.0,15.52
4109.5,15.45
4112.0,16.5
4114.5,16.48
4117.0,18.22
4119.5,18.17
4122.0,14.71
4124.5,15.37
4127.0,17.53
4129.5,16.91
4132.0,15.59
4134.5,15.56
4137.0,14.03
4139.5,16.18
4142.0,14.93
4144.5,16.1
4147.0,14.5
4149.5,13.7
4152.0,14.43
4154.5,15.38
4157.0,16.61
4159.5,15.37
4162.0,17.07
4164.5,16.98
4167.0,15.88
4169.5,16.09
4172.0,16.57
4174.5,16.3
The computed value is 4102.0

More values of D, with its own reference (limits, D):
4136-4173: 4149.5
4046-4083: 4072.0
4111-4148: 4137.0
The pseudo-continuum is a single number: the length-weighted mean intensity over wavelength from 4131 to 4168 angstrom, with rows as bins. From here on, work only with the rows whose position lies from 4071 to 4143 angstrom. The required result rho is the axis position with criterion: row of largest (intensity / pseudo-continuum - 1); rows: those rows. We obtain 4084.5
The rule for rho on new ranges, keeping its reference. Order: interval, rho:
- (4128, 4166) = 4162.0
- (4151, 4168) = 4162.0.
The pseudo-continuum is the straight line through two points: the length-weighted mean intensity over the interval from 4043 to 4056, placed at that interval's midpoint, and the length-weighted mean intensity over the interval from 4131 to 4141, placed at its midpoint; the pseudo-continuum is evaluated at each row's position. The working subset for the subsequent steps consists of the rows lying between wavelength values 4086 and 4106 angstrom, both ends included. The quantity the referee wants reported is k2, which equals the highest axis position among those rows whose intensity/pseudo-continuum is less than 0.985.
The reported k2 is 4104.5 angstrom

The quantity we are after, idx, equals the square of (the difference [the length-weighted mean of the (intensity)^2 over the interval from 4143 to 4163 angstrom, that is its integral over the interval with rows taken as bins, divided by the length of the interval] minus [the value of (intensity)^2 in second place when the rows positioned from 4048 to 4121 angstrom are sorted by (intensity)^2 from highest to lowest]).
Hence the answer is 8958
